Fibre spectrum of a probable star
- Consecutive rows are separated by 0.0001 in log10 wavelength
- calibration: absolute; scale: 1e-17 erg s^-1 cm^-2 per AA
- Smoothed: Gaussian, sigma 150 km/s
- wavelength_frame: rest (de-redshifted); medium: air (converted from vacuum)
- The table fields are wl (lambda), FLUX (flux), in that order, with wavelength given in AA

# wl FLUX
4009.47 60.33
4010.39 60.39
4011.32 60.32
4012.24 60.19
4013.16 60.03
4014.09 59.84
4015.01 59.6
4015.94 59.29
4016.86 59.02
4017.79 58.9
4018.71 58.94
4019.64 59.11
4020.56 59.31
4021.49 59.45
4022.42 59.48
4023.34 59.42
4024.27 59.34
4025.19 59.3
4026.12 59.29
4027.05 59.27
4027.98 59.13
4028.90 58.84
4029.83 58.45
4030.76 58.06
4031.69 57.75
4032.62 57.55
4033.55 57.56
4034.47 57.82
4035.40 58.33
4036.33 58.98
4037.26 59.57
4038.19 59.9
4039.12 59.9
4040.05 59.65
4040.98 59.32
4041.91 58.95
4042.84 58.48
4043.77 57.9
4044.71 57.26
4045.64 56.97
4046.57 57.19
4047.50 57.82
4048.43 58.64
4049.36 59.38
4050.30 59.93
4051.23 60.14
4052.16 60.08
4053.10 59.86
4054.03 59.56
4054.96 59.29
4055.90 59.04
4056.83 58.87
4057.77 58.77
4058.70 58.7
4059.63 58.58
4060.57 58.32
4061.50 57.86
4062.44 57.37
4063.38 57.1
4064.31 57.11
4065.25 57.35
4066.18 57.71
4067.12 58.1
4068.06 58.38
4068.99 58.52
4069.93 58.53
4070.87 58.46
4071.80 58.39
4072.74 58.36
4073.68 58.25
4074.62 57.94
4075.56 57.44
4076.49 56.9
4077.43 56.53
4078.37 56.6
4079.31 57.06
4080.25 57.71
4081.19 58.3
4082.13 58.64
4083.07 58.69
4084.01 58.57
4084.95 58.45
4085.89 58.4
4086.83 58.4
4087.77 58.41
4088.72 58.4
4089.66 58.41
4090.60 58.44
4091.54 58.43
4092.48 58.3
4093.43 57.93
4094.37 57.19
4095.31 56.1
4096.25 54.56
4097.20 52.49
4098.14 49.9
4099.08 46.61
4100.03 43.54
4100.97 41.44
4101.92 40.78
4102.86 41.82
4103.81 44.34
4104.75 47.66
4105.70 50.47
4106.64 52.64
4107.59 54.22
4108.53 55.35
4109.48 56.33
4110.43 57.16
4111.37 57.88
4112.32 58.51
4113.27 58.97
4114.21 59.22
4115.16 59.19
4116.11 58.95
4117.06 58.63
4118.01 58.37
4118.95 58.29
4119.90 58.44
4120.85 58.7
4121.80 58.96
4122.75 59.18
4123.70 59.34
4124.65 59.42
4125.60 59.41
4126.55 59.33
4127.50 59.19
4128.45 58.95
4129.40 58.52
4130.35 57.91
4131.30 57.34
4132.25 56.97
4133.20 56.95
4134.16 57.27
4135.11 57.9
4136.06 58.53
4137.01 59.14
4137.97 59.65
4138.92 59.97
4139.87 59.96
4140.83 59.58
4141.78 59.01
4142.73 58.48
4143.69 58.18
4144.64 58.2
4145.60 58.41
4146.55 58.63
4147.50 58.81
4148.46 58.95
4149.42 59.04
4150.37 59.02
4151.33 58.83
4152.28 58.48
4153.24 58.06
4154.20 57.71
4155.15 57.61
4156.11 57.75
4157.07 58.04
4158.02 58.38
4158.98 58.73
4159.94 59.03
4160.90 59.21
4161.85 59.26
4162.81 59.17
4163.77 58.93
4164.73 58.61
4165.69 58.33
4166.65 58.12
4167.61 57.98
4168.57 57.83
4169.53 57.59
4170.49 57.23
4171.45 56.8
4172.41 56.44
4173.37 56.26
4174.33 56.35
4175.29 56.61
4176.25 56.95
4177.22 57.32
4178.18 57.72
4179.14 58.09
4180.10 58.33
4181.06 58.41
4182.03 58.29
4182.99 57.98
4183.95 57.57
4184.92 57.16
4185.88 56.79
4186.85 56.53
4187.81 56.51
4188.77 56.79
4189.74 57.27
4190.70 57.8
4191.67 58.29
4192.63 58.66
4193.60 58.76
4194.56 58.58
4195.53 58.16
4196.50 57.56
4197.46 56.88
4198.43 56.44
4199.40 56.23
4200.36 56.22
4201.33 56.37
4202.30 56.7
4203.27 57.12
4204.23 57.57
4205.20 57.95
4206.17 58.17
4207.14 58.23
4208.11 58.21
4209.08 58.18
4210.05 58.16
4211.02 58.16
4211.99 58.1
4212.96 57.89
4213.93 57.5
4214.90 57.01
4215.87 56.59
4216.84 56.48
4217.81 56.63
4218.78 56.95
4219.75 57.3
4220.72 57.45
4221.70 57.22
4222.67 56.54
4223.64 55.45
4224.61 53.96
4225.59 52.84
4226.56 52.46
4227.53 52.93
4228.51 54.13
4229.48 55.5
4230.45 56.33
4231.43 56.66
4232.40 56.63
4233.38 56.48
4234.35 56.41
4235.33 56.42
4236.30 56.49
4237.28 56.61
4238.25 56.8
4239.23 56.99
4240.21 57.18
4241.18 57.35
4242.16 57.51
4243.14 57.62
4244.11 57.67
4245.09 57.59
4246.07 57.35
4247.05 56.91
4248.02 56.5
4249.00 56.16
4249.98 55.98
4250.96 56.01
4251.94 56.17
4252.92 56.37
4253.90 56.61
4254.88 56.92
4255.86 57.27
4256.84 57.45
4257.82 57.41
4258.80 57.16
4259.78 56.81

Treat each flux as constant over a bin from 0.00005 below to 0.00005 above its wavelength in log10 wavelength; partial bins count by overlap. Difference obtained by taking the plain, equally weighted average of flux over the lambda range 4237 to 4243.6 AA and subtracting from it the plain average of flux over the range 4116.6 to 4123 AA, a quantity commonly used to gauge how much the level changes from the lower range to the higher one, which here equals -1.50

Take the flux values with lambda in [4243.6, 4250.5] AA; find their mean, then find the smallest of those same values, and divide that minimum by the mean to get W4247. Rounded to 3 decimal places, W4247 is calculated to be 0.984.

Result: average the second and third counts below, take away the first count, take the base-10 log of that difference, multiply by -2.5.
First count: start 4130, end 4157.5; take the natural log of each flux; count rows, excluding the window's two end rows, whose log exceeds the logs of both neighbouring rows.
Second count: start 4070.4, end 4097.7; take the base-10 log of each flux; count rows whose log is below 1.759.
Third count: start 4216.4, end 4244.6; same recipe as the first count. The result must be -1.2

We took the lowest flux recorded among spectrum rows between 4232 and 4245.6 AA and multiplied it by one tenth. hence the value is 5.64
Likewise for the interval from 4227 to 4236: 5.29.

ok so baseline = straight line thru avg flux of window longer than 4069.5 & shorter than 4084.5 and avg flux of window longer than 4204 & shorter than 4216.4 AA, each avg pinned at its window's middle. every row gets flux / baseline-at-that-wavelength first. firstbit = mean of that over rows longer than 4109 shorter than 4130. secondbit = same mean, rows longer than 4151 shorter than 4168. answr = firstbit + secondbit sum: 2.02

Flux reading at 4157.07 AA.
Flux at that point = 58.04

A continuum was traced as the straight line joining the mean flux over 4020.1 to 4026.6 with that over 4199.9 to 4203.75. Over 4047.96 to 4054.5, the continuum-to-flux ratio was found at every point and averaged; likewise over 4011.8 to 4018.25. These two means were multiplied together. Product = 0.99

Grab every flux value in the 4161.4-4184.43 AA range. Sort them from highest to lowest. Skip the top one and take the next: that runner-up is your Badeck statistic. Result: 59.17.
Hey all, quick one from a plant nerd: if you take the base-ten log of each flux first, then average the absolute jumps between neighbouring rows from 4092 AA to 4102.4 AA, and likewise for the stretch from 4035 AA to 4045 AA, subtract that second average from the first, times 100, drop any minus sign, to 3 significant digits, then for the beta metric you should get 1.24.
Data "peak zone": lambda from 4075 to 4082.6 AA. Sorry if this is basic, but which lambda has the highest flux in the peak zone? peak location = 4082.13 AA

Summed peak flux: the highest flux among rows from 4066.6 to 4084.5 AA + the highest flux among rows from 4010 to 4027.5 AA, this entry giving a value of 119.1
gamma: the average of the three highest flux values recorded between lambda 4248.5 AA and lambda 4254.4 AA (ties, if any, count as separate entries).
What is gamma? 56.4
